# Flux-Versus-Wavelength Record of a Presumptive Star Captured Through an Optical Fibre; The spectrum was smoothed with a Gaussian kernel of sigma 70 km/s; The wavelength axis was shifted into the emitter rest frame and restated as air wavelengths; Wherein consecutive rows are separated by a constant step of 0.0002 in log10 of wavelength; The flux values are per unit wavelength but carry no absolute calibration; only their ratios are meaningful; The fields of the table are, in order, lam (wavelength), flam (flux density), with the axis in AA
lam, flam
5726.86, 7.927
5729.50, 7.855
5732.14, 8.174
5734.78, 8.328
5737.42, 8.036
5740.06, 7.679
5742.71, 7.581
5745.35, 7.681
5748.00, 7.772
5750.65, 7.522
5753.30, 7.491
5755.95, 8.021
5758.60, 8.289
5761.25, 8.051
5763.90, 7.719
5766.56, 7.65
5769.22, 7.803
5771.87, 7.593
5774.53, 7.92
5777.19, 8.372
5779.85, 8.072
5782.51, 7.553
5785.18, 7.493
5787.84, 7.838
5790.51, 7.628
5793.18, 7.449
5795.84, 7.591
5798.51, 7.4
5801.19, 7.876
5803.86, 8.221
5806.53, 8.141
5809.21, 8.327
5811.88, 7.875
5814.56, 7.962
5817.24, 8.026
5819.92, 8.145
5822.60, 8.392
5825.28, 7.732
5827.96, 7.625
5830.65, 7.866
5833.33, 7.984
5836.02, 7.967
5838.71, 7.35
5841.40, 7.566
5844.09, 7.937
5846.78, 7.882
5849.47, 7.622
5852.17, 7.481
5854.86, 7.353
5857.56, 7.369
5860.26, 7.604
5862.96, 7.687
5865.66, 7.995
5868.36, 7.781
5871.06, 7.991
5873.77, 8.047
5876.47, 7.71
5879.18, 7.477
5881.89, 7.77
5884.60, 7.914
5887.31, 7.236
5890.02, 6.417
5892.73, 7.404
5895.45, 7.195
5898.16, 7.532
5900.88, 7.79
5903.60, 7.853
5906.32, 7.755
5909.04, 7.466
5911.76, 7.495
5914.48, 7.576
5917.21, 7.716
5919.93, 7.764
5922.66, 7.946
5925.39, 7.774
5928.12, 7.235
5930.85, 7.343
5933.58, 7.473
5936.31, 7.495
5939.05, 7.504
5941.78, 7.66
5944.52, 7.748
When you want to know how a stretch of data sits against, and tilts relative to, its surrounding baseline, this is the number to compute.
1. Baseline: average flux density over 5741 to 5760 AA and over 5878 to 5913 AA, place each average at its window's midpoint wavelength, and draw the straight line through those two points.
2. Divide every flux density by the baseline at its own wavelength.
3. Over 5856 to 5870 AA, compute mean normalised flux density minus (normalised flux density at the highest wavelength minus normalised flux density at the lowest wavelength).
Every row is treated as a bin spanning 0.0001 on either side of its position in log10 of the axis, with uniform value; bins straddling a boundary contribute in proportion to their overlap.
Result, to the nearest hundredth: 0.96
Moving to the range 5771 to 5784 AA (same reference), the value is 1.03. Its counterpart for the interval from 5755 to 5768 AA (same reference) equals 1.07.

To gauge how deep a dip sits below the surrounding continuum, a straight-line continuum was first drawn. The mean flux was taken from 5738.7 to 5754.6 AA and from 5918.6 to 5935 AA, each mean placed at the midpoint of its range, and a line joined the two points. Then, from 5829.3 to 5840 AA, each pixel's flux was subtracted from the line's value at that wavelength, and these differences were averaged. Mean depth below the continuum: -0.19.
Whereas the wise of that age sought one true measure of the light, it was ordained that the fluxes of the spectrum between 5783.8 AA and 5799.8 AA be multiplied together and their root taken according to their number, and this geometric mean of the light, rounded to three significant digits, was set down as 7.57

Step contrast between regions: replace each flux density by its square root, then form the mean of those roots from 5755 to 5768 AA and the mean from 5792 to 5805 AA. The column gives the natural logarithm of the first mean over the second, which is 0.015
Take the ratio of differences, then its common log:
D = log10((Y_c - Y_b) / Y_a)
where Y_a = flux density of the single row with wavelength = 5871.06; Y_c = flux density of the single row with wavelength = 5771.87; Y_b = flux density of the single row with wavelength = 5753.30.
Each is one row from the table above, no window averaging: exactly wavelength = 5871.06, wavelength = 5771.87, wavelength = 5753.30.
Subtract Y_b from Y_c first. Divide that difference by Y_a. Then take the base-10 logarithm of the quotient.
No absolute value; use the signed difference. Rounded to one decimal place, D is -1.9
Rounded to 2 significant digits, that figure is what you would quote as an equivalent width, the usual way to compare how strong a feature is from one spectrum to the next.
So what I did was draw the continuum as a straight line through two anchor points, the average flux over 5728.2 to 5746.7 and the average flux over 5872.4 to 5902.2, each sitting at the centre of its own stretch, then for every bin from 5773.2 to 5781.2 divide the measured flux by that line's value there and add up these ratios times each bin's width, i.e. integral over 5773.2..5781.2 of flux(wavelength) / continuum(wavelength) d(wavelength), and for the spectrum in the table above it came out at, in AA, 8.3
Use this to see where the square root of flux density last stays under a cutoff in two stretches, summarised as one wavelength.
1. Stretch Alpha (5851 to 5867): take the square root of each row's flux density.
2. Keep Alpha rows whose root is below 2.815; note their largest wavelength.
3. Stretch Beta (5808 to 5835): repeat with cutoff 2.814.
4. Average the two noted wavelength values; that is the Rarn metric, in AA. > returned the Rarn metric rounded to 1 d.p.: 5846.8 AA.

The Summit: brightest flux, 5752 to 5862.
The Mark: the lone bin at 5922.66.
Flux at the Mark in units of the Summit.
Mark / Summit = 0.95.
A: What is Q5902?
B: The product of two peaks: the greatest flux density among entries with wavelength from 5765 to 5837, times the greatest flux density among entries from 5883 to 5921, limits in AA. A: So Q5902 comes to 66.4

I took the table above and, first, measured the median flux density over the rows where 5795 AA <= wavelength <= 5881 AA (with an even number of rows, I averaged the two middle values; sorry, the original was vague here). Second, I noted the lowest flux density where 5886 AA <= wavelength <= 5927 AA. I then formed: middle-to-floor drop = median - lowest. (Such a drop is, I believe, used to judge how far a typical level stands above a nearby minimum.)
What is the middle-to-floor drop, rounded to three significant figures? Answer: 1.45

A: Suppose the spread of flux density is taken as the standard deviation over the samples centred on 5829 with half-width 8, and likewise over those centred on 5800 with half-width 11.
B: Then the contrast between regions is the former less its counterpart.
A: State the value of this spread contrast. -0.10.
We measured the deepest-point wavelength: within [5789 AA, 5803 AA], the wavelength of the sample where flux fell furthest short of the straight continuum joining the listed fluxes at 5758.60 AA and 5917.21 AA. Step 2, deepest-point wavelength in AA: 5798.51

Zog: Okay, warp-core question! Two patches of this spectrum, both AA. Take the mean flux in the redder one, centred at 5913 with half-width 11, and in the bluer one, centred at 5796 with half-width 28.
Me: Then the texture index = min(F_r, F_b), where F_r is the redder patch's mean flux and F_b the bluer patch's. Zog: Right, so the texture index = 7.70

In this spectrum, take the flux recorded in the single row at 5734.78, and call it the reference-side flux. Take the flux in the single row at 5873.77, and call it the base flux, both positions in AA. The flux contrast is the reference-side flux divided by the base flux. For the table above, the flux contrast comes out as 1.03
